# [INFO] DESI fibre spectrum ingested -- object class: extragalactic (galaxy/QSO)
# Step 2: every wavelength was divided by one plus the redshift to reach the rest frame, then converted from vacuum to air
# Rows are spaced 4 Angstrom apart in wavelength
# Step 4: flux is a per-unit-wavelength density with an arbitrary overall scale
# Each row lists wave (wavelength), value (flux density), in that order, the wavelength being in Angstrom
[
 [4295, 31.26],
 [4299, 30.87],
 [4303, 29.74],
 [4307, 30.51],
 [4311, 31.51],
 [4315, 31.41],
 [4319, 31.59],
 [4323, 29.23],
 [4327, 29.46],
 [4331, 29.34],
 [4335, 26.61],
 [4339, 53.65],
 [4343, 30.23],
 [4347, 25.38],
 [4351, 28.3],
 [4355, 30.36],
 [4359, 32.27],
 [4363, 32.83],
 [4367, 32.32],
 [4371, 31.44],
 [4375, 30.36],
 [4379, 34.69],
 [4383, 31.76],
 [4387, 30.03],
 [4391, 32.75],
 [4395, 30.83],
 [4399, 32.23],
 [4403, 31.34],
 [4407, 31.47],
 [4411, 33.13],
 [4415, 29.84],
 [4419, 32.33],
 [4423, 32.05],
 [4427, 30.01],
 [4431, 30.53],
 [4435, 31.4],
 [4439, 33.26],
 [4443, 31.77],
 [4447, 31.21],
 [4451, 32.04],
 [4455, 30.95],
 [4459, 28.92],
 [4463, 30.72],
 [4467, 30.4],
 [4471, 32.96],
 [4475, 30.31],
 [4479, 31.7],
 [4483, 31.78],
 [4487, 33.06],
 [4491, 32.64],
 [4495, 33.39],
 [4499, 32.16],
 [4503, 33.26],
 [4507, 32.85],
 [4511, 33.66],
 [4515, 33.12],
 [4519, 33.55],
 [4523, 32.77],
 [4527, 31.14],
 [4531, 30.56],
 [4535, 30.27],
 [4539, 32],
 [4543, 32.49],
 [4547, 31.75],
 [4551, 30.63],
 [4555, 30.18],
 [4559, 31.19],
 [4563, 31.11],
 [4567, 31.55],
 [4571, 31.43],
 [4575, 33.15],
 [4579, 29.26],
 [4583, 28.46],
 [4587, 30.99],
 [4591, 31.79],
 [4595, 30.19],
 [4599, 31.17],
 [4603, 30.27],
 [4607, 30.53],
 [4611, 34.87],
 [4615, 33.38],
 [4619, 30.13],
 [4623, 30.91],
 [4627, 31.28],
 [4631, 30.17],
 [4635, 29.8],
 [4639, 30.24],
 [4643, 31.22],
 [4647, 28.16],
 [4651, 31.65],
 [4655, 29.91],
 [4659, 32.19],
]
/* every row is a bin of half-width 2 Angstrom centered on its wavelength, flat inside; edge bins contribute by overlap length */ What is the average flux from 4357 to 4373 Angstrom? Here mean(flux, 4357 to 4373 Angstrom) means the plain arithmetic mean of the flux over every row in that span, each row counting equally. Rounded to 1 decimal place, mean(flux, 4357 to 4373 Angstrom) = 32.2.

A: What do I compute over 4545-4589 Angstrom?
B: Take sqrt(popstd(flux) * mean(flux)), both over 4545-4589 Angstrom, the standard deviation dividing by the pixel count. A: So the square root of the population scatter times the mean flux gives 6.1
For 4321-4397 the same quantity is 13.3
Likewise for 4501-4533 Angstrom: 5.9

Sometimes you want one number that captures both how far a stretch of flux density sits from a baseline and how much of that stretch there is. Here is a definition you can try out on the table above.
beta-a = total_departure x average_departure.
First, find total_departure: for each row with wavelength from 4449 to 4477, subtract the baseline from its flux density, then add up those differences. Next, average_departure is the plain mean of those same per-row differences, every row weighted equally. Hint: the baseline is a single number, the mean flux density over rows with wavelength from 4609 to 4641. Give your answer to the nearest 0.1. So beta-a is 1.4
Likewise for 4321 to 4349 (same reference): 2.9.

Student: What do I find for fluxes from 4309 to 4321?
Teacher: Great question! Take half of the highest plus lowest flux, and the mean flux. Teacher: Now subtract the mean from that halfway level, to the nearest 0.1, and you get 0.0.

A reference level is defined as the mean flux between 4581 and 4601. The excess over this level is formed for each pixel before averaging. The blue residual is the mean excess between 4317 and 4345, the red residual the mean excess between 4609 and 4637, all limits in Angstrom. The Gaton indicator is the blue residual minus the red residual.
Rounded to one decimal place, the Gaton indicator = 1.4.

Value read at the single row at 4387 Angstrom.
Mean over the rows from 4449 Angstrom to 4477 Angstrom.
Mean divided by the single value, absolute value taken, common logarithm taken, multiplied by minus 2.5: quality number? -0.03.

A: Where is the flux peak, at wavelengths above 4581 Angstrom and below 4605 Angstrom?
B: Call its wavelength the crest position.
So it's 4591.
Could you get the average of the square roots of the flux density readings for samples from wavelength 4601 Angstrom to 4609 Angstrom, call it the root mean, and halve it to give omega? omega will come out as 2.76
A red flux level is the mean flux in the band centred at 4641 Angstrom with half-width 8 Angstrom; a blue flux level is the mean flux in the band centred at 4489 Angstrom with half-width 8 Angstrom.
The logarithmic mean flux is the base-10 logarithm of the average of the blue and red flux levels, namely 1.50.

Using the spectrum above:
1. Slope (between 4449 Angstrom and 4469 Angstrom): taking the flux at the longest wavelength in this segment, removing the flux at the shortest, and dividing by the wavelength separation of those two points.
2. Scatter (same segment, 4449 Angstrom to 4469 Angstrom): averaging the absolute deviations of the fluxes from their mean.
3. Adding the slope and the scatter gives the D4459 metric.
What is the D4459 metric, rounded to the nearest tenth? 0.7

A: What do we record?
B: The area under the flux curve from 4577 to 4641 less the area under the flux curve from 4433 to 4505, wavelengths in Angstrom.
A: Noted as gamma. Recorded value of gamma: -314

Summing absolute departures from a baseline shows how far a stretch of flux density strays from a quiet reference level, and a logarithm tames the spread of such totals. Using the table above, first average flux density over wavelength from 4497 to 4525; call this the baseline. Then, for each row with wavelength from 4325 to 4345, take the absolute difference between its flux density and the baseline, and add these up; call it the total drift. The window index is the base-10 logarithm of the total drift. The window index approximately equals 1.6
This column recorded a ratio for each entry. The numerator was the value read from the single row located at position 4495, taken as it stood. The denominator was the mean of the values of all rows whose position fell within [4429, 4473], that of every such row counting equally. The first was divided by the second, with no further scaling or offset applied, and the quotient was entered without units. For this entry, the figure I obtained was 1.07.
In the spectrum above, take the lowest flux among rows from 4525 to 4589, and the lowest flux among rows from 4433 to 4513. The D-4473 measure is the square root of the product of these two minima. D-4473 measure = 28.7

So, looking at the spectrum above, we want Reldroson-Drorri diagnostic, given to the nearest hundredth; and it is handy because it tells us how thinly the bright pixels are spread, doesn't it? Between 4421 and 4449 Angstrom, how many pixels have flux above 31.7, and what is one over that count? 0.33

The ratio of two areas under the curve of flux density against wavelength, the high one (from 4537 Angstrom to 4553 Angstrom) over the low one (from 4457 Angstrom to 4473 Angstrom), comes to 1.03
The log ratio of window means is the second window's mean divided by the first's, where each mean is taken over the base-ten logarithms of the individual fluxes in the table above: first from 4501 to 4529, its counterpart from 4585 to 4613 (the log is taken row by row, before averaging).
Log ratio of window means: 0.986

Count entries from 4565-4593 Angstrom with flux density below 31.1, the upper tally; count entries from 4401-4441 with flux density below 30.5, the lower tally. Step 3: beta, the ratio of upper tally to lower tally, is 1.5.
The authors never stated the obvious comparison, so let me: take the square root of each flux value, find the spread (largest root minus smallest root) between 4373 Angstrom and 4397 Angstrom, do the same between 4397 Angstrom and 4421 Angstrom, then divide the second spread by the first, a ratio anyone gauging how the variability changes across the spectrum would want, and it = 0.7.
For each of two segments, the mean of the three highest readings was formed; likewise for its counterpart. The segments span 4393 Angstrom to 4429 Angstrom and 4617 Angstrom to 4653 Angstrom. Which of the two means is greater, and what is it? 33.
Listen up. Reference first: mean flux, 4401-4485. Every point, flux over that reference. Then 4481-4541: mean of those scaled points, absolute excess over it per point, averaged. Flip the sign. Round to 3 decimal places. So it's -0.028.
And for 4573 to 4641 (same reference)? -0.037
